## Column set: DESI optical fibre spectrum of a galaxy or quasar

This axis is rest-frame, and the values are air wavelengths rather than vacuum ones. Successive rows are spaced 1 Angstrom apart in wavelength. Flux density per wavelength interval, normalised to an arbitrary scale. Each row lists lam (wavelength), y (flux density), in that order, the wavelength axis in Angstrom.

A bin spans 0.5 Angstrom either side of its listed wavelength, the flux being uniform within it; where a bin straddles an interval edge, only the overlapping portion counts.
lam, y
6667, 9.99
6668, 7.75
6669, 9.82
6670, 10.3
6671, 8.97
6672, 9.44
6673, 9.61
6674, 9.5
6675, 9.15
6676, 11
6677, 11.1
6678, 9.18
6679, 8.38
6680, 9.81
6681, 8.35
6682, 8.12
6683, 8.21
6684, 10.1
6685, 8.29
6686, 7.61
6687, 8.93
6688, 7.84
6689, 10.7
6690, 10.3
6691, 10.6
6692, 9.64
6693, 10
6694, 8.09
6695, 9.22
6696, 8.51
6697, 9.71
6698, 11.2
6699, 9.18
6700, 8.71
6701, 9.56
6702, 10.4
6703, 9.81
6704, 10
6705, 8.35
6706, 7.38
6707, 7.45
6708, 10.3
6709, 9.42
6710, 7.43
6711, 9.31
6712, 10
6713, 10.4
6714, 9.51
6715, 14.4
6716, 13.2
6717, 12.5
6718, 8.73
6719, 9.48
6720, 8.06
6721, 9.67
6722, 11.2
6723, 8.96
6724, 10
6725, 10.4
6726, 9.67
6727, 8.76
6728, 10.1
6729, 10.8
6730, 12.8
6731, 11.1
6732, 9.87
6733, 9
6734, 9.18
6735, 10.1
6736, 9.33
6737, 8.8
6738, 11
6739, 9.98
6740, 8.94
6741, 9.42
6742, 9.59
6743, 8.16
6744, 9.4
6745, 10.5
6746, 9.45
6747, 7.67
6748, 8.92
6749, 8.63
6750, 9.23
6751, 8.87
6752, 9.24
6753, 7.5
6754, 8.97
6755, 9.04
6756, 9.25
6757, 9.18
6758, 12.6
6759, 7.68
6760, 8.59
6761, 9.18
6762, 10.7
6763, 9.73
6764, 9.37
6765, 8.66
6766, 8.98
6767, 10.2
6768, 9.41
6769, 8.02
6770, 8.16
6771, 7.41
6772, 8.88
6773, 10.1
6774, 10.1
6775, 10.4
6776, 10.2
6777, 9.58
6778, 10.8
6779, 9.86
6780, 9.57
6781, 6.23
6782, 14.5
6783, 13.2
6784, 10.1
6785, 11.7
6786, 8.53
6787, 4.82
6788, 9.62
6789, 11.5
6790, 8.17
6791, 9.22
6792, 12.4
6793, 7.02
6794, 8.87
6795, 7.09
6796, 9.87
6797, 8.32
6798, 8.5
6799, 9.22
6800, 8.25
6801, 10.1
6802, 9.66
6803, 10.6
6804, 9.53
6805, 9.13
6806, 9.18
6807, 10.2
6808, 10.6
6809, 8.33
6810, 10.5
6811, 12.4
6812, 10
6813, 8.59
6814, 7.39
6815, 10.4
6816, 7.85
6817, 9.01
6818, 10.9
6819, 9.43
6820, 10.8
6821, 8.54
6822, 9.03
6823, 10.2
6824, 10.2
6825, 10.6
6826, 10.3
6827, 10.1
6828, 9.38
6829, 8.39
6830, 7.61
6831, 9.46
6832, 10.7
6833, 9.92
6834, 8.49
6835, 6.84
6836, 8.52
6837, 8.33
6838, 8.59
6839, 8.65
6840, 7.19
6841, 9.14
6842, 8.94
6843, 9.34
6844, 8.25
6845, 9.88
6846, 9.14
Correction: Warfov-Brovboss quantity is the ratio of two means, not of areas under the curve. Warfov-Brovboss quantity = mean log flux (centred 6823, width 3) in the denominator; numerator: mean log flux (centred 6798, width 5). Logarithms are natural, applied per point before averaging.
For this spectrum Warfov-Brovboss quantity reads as 0.95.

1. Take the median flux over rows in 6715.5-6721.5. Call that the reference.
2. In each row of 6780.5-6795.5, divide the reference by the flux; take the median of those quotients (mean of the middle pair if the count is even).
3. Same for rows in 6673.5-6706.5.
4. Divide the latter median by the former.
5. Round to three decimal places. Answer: 1.000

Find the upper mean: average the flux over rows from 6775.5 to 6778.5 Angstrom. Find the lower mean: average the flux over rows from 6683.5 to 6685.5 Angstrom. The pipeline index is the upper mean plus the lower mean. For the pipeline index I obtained 19.4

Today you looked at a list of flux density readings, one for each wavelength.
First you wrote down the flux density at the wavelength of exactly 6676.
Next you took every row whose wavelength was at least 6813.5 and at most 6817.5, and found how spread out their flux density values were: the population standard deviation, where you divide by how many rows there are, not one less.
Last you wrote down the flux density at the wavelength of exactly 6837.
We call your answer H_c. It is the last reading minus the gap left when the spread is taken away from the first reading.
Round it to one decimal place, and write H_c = -1.5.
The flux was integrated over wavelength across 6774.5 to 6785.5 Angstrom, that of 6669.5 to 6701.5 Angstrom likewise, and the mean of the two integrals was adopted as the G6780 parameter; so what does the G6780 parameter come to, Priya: 208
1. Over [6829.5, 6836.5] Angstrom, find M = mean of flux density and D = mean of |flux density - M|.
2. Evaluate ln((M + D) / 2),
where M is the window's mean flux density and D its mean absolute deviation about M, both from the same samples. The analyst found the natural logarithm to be 1.59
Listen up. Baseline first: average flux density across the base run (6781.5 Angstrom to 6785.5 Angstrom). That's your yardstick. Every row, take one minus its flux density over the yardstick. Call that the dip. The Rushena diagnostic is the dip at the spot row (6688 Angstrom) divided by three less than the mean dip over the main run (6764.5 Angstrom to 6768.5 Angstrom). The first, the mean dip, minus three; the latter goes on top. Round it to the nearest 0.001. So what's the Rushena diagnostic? -0.133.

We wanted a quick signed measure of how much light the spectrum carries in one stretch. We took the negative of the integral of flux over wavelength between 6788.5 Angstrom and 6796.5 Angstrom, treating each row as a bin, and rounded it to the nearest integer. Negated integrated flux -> -74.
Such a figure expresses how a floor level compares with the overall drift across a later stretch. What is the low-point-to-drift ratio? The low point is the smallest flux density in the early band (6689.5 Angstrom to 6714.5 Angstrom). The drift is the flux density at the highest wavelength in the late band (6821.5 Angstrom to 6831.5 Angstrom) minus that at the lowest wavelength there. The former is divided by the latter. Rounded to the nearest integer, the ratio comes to 17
